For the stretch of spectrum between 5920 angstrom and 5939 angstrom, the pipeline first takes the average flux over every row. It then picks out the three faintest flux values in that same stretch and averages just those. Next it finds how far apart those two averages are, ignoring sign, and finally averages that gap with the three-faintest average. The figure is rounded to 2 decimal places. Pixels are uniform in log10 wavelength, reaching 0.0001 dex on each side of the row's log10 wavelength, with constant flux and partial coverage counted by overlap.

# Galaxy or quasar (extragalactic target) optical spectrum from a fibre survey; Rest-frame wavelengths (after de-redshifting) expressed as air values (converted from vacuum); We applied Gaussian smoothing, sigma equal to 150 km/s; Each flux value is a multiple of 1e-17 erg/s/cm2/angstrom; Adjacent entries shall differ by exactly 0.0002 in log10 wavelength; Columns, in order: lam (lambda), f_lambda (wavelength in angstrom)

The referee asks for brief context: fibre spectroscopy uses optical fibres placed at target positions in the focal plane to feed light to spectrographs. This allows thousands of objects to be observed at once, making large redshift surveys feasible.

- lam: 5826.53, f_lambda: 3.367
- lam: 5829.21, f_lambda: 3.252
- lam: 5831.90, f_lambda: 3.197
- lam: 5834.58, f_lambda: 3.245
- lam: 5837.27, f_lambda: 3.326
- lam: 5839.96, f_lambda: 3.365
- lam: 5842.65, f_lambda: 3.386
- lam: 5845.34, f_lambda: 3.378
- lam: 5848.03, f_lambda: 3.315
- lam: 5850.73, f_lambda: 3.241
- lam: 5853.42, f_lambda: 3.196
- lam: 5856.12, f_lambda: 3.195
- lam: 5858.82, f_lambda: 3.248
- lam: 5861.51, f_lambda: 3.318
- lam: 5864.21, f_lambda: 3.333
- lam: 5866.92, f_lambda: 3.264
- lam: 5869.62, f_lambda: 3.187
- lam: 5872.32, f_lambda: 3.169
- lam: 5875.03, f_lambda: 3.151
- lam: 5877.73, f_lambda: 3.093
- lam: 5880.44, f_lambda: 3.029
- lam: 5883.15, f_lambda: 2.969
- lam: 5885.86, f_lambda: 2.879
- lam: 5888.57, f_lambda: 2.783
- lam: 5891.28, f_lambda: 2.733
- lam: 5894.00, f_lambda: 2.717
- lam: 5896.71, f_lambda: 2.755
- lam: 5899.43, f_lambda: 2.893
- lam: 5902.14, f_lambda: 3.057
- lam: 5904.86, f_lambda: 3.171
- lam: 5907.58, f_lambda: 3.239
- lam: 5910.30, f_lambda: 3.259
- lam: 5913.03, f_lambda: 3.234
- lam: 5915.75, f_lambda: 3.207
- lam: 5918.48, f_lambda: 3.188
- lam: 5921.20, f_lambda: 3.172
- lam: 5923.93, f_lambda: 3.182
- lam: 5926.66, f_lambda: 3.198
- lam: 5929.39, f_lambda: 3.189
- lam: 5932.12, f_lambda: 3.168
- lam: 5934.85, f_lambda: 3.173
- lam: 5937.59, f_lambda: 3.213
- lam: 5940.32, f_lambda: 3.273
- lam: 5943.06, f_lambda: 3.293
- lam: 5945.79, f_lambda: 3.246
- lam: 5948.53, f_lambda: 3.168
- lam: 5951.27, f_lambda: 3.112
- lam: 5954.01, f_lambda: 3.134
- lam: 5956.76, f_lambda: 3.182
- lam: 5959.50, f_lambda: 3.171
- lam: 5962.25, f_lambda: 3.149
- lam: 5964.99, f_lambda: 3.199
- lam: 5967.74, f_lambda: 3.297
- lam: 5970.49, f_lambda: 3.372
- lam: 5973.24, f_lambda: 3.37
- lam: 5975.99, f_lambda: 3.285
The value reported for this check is 1.59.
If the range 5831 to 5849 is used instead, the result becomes 1.66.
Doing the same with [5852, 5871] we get 1.62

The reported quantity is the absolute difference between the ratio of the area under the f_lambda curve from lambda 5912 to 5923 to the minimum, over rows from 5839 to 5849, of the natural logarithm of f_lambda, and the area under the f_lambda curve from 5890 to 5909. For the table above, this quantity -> 27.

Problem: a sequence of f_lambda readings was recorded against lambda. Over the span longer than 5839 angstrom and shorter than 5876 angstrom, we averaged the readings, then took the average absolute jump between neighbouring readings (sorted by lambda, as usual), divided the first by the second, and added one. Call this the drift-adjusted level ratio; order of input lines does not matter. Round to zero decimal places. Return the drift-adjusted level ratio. 81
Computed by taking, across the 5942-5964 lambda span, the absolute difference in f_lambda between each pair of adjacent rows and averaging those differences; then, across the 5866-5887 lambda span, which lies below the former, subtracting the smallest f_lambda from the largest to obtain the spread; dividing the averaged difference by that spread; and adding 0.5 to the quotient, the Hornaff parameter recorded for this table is 0.61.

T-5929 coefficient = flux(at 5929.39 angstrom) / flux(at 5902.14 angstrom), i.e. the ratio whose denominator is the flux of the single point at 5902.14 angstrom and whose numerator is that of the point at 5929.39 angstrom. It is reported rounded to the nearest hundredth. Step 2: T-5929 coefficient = 1.04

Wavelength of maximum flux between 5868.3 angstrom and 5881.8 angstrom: 5869.62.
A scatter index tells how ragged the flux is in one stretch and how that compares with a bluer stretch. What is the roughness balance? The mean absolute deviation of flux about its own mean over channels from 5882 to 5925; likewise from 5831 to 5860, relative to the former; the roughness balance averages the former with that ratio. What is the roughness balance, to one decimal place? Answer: 0.3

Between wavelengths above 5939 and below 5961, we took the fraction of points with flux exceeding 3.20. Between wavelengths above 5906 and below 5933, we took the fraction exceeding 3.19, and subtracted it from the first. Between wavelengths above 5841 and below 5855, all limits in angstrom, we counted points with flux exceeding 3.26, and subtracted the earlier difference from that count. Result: 3.1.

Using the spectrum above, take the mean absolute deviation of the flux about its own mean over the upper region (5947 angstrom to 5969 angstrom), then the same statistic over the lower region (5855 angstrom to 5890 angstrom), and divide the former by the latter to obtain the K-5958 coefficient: 0.3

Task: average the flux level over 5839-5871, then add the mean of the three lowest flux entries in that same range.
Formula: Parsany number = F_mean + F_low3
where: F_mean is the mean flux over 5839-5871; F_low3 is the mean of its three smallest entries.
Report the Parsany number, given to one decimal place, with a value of 6.5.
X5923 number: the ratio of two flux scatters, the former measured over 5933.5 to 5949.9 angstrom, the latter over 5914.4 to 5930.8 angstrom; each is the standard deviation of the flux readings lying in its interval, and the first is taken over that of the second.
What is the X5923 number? 4.2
